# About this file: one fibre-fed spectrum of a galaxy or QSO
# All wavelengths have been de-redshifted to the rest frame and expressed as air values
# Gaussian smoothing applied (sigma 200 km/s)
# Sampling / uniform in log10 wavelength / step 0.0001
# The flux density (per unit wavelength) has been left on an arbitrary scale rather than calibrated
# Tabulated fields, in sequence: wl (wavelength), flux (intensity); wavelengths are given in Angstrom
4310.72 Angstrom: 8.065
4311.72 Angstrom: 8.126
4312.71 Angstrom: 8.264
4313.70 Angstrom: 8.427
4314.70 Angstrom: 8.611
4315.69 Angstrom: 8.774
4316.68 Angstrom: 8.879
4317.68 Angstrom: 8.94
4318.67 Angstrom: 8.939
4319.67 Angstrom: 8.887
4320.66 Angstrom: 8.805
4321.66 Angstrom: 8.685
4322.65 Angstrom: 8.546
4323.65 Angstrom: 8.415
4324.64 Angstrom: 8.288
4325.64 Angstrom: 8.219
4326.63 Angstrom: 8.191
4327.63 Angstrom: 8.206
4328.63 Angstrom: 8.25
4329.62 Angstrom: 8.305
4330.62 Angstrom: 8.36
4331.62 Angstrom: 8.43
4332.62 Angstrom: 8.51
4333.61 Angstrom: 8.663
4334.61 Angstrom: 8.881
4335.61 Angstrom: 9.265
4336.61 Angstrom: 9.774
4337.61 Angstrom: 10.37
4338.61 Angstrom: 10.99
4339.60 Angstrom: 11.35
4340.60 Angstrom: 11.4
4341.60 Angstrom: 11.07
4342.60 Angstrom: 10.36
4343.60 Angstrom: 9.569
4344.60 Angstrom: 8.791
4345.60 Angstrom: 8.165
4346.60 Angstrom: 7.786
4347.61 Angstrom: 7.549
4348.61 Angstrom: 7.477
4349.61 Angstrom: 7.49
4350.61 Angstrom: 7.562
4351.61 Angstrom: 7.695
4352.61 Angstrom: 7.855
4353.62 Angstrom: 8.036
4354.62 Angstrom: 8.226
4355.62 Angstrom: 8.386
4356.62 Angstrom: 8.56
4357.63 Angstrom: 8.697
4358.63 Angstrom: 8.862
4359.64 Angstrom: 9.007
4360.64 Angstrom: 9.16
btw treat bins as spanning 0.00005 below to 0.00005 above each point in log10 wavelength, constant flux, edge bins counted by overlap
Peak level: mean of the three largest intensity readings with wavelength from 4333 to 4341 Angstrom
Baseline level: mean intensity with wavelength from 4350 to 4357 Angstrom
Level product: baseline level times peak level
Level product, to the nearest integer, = 90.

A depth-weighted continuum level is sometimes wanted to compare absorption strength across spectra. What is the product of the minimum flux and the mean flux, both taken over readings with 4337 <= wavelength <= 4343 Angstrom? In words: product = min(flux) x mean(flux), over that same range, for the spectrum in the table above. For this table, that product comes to 113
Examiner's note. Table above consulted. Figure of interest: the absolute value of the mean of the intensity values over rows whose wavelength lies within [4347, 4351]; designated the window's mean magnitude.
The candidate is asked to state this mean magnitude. 7.5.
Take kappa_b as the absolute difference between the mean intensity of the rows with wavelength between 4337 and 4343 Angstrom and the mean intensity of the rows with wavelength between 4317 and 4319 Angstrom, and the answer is 2.0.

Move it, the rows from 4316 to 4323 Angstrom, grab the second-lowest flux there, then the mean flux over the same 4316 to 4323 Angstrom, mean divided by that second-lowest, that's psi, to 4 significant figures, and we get 1.015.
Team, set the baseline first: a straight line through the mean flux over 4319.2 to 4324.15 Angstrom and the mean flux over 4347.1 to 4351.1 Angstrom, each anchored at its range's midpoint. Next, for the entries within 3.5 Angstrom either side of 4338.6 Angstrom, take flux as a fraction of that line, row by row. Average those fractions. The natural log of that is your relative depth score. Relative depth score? 0.29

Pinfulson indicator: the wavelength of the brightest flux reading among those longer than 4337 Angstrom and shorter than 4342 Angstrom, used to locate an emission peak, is 4340.60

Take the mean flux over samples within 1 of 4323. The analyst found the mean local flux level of 8.5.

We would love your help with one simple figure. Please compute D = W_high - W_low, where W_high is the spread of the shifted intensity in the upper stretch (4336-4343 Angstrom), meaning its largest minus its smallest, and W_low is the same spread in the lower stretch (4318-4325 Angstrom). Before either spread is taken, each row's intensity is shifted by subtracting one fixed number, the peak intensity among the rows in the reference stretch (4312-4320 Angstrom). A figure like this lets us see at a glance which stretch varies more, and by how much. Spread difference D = 1.0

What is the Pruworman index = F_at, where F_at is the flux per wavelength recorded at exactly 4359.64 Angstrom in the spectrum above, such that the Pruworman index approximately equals 9.007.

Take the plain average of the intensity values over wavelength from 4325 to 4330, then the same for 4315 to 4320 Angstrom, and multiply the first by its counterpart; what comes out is 73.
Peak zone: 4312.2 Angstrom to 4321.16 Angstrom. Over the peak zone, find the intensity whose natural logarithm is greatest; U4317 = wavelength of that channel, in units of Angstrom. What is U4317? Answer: 4317.68 Angstrom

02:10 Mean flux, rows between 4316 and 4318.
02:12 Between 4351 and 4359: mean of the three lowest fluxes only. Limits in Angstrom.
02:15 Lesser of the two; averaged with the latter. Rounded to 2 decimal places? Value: 7.86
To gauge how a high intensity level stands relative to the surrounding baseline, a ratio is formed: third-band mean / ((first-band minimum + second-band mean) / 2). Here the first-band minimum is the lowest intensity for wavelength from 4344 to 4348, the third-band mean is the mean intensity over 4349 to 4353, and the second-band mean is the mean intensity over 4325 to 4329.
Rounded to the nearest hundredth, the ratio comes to 0.97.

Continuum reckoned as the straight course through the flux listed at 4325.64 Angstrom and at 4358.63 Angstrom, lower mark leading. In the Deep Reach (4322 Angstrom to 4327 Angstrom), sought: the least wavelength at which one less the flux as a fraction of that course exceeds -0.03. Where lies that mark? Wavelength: 4323.65 Angstrom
